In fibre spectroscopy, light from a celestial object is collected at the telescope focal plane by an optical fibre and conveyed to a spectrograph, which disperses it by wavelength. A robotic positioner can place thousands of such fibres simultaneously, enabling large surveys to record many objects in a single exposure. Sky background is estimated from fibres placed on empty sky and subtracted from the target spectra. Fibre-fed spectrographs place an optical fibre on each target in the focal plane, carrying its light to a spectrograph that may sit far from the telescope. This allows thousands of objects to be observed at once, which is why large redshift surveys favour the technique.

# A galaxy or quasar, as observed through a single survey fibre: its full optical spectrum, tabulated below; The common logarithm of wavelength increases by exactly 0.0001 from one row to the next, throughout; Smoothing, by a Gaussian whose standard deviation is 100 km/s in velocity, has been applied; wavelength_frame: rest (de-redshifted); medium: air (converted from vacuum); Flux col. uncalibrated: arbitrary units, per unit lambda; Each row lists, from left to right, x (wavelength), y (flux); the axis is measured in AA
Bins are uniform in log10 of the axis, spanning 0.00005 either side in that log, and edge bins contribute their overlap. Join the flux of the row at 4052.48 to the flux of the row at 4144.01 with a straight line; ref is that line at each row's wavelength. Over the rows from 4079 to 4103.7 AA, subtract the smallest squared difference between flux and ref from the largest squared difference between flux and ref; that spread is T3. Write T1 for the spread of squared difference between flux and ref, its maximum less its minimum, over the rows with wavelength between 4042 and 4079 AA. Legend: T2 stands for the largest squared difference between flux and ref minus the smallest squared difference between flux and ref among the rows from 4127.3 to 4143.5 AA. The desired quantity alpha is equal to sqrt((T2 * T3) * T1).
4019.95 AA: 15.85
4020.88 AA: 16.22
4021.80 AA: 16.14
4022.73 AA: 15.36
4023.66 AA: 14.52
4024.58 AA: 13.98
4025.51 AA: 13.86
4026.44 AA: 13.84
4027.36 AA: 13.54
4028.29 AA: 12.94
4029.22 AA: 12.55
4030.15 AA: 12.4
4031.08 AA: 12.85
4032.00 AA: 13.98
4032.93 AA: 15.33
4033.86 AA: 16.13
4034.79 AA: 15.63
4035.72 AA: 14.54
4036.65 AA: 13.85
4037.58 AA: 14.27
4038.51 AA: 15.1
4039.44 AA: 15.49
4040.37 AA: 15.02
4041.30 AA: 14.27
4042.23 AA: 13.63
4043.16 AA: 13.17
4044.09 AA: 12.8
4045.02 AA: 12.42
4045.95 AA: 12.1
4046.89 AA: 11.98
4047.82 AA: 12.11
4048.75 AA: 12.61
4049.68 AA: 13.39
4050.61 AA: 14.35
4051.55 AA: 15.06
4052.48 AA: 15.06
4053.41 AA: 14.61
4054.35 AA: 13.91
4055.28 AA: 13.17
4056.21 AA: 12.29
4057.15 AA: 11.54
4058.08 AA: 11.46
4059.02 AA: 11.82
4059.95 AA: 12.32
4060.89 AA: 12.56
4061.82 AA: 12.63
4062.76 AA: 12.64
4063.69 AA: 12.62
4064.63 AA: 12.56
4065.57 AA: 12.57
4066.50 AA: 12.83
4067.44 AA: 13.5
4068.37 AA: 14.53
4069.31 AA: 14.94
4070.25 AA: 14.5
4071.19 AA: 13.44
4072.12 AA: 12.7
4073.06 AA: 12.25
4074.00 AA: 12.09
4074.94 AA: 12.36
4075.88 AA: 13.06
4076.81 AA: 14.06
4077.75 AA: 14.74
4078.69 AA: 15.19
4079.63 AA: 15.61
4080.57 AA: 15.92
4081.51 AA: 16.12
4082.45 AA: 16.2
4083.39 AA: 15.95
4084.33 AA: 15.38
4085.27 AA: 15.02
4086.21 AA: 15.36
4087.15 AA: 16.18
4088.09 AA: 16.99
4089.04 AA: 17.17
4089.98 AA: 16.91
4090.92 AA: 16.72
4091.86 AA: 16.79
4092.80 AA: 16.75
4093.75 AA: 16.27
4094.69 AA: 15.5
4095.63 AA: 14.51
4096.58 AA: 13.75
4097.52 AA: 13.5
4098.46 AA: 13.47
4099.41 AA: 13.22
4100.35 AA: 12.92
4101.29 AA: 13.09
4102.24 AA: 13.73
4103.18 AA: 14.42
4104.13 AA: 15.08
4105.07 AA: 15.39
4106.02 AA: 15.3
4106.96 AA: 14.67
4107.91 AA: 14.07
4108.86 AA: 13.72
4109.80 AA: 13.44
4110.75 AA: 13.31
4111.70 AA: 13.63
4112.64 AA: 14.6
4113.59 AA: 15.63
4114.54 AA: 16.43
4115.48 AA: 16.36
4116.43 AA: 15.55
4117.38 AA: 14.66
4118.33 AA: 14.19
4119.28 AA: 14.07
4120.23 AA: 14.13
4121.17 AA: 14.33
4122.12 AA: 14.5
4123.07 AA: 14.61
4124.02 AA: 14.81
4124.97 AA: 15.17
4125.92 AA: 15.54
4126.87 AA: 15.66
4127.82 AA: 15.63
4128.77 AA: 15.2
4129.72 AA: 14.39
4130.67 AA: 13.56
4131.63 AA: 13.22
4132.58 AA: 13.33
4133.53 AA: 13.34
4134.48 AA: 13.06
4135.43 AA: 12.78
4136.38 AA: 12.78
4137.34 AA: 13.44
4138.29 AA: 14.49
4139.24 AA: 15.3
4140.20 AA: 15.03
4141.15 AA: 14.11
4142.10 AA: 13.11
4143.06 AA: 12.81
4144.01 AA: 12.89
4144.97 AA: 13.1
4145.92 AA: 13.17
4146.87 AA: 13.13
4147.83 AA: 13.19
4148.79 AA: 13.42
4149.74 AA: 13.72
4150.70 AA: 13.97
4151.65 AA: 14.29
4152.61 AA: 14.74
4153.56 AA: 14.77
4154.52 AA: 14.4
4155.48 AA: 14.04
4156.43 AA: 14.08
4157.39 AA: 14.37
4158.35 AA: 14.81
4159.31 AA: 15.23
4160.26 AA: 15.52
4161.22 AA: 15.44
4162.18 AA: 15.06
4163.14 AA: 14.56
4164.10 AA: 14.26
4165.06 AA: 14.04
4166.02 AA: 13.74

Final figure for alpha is 24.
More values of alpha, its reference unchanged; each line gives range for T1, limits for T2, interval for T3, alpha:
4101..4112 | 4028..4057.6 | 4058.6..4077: 17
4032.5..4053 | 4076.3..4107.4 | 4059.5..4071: 24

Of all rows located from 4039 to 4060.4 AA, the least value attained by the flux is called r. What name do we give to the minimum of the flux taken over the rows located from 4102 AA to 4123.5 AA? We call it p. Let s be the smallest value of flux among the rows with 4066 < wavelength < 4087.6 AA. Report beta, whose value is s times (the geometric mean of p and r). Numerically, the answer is 149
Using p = 13.31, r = 11.46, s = 12.09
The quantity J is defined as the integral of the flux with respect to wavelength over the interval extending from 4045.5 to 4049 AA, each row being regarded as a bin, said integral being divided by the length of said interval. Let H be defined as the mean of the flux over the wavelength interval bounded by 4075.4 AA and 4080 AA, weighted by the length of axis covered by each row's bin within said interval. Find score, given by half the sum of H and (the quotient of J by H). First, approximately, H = 14.5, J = 12.2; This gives 7.68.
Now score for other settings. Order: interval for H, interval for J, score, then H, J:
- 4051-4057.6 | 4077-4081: 7.39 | 13.7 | 15.3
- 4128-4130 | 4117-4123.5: 7.96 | 15.0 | 14.4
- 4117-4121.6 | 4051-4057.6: 7.62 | 14.3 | 13.7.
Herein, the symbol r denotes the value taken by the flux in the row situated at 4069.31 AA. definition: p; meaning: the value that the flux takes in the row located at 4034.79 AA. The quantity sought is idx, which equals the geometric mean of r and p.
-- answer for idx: 15.3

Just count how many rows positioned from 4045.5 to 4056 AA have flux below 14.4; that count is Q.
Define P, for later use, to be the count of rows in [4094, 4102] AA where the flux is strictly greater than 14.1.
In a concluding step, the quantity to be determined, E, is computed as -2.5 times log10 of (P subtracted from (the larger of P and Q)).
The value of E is -1.9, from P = 2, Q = 8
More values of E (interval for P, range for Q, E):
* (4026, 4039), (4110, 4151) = -3.3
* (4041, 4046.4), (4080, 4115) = -2.6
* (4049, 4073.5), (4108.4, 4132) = -1.5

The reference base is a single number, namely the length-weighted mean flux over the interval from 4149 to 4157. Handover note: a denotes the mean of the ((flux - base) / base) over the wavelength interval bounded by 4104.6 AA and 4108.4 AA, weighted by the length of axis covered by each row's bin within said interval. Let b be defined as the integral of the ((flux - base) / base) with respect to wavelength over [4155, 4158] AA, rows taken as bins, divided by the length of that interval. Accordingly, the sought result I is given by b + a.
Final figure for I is 0.04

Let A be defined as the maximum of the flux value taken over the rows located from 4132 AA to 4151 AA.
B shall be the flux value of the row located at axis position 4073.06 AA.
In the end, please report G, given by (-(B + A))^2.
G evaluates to 759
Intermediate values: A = 15.3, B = 12.25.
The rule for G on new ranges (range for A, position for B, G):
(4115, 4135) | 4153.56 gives 969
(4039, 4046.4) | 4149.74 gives 853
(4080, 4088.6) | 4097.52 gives 930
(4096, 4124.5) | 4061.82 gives 844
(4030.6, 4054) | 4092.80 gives 1081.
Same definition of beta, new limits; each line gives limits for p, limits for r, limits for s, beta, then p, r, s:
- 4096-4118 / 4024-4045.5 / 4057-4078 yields 145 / 12.92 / 12.4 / 11.46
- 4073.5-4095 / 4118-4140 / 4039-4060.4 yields 142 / 12.09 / 12.78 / 11.46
